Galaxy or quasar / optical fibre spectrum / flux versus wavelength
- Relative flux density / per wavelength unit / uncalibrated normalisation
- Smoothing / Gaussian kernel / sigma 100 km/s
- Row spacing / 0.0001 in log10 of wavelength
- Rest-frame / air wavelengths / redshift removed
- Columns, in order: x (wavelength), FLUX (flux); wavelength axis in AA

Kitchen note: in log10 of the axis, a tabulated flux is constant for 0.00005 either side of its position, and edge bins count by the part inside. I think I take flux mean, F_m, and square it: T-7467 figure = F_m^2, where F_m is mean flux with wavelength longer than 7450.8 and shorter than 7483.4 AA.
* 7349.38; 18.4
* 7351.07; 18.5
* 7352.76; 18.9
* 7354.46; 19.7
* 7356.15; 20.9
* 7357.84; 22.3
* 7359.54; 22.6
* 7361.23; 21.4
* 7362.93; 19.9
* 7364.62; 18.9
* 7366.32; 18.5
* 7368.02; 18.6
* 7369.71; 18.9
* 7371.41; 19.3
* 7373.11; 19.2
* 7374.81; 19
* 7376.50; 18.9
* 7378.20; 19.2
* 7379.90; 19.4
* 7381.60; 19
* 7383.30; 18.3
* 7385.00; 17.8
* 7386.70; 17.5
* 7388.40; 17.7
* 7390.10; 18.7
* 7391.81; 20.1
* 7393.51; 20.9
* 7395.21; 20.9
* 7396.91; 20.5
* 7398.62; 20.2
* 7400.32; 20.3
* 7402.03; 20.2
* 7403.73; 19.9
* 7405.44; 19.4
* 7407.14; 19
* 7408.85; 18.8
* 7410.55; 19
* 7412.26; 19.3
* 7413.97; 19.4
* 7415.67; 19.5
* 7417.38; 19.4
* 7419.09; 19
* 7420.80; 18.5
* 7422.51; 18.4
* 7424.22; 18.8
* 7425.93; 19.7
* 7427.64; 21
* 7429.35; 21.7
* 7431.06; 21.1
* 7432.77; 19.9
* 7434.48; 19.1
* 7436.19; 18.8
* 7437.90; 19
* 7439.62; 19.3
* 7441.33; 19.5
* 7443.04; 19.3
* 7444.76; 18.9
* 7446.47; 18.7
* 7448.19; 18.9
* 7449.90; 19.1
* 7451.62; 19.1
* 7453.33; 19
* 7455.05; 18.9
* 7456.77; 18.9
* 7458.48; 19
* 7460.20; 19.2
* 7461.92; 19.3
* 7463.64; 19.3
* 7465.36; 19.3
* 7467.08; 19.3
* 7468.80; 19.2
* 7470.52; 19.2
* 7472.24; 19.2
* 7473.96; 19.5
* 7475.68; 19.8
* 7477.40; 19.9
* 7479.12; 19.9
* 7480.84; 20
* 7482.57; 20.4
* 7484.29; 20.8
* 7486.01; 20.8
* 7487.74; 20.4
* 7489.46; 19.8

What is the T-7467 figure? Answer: 376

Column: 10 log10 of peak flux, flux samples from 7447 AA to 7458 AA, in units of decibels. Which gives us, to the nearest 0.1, 12.8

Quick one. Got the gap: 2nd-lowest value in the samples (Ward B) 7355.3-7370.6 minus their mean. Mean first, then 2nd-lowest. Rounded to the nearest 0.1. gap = -1.6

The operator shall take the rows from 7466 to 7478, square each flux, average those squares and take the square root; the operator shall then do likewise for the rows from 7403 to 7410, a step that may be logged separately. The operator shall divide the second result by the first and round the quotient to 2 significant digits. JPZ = 0.99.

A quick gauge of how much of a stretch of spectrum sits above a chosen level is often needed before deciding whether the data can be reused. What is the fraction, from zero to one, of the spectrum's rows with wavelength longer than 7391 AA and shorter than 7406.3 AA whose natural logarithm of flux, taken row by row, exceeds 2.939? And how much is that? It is 1.00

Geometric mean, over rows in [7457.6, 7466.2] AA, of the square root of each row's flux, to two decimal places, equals 4.38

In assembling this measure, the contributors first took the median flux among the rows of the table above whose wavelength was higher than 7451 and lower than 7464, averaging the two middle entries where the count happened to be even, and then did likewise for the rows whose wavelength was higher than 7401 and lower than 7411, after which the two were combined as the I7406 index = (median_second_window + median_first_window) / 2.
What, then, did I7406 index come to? 19.1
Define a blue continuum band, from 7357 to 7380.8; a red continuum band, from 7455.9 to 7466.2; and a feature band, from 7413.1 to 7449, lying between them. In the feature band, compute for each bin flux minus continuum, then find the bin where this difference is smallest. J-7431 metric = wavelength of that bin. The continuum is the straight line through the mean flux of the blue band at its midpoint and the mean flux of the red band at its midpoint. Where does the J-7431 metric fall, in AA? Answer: 7422.51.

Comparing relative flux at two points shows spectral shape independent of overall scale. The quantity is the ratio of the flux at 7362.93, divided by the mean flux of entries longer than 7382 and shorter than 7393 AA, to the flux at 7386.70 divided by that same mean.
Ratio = 1.14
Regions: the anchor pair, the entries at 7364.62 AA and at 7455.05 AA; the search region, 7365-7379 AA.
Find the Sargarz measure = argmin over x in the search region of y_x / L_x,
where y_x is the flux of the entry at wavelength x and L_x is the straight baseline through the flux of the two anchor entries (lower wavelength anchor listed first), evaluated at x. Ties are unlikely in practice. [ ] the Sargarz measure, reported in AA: 7366.32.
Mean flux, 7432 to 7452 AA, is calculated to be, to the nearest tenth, 19.1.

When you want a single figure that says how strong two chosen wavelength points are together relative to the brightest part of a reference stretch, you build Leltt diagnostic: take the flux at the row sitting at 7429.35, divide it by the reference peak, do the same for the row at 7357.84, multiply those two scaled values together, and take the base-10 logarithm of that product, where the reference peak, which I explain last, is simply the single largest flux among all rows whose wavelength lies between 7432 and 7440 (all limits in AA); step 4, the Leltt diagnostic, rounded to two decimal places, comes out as 0.09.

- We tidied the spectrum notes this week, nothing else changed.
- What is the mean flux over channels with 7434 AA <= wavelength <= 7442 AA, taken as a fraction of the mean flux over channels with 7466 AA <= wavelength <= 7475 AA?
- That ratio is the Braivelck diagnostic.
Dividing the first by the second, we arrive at 0.99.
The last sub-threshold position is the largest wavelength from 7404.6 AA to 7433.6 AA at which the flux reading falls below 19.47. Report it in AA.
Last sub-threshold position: 7424.22 AA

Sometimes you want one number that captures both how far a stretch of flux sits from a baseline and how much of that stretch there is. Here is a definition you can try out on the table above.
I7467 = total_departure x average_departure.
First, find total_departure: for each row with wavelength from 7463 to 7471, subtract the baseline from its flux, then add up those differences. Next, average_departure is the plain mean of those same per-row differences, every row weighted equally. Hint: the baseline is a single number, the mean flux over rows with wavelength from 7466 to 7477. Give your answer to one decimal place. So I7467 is 0.1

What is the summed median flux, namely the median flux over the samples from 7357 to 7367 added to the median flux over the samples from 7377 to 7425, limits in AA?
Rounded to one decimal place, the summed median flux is 39.9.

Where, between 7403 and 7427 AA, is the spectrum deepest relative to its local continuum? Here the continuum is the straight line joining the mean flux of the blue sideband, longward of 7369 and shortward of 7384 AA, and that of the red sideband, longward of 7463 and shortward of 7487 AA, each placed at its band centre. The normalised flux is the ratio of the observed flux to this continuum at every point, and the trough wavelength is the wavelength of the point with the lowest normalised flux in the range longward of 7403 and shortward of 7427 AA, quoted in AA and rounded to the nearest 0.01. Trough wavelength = 7422.51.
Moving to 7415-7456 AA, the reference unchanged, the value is 7422.51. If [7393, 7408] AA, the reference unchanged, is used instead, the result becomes 7407.14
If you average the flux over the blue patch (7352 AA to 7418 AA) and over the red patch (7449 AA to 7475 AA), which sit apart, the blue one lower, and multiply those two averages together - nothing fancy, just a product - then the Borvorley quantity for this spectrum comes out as 374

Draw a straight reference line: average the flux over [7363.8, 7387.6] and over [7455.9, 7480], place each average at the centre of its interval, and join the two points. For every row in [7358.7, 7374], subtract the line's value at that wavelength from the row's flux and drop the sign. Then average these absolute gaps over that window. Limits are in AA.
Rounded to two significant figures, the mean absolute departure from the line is 1.1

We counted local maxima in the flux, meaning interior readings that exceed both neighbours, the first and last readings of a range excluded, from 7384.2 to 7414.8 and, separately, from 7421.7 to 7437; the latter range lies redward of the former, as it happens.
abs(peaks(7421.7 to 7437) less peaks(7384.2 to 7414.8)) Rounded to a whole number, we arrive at 0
